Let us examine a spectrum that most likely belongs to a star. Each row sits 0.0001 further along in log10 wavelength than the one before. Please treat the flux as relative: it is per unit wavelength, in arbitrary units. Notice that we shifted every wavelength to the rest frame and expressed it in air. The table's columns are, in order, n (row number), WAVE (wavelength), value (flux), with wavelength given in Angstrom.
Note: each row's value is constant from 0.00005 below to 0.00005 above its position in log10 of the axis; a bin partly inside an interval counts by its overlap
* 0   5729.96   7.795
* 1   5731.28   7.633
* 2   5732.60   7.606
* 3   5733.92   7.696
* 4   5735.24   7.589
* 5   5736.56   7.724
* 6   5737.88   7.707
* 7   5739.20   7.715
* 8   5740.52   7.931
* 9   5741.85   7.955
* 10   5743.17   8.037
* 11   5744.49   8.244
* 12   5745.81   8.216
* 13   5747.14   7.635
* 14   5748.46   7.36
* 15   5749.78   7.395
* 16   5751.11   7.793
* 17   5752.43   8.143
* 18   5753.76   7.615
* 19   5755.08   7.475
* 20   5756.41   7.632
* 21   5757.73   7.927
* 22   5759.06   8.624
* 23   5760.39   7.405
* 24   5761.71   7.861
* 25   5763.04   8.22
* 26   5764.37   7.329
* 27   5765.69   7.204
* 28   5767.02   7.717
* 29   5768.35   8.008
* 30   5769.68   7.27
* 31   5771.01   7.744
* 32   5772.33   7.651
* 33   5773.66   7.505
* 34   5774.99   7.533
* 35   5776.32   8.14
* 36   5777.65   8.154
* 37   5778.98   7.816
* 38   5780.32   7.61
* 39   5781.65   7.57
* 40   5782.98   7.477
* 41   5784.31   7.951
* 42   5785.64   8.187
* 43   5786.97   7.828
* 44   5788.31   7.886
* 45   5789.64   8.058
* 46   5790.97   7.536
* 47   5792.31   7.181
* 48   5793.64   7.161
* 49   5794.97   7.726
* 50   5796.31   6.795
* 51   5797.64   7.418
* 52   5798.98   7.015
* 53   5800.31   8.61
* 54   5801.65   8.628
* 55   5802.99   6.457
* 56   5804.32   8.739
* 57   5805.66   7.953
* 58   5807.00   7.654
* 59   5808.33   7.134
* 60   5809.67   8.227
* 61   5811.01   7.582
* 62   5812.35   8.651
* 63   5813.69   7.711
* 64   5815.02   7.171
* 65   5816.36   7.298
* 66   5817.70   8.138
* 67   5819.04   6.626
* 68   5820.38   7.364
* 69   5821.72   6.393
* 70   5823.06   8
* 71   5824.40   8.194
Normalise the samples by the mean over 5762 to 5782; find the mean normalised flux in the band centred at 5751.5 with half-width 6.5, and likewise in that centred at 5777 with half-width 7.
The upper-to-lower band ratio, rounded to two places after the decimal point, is 1.00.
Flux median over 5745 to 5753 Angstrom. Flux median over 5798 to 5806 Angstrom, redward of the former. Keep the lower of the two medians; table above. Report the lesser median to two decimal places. 7.71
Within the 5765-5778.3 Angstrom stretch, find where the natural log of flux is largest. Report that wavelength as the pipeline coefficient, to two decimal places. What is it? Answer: 5777.65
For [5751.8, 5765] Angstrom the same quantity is 5759.06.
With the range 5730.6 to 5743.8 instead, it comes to 5743.17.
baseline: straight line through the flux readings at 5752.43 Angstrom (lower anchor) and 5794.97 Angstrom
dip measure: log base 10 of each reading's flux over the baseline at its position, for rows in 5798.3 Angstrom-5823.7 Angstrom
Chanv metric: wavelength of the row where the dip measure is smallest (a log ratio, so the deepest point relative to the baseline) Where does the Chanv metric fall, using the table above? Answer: 5802.99 Angstrom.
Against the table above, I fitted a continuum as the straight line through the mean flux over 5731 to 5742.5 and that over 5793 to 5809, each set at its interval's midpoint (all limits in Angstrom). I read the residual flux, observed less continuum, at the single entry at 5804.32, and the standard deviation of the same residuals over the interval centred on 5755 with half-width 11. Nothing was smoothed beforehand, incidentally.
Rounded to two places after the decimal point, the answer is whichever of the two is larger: 1.14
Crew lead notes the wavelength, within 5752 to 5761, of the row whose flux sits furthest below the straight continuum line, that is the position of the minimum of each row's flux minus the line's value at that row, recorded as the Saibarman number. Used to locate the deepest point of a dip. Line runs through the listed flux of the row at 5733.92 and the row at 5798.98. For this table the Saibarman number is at 5760.39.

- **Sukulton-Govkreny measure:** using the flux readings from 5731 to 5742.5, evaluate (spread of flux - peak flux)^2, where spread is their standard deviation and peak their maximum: 61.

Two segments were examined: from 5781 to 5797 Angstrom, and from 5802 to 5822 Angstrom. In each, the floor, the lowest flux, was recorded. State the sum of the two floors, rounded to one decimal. 13.2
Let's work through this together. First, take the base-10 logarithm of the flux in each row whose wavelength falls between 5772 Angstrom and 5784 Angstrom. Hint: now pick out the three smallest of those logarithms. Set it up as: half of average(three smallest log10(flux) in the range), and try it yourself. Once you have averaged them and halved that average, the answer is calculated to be 0.4377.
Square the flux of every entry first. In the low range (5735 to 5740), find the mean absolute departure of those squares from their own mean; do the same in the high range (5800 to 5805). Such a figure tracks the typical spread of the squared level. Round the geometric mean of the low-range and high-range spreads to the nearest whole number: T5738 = 3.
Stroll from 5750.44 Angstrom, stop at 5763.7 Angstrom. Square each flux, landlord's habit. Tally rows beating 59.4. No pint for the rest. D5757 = 6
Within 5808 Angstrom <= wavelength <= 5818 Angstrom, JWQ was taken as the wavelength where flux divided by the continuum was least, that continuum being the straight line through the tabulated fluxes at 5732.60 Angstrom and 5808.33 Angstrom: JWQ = 5808.33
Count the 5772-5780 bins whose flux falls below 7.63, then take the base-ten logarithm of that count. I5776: 0.30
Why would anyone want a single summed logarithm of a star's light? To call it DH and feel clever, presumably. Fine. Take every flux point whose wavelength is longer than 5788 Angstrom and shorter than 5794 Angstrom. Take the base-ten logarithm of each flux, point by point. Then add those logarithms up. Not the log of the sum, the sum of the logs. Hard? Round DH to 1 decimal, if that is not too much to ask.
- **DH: 4.4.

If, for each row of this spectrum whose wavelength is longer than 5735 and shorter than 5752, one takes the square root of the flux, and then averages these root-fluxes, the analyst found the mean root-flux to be 2.79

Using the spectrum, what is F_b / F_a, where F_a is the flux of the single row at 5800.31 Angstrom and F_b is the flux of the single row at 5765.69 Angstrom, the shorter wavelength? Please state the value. 0.84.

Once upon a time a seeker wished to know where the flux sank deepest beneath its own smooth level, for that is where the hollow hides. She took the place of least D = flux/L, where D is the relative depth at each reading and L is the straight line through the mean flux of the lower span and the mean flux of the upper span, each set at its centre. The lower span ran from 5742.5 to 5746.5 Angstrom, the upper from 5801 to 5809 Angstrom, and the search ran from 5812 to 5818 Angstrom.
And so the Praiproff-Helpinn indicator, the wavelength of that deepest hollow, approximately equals 5815.02 Angstrom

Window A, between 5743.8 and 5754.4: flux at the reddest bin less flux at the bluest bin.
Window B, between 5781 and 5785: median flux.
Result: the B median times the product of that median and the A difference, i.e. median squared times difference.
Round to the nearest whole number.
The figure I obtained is -36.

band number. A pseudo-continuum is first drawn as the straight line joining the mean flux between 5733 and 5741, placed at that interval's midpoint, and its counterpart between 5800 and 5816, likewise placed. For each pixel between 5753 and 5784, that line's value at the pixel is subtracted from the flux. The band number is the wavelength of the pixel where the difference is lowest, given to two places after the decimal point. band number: 5765.69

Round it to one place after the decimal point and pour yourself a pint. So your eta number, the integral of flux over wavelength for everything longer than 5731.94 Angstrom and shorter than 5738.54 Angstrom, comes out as 50.6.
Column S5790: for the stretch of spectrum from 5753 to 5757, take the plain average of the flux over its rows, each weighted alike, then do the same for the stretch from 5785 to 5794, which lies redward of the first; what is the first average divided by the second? 0.98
